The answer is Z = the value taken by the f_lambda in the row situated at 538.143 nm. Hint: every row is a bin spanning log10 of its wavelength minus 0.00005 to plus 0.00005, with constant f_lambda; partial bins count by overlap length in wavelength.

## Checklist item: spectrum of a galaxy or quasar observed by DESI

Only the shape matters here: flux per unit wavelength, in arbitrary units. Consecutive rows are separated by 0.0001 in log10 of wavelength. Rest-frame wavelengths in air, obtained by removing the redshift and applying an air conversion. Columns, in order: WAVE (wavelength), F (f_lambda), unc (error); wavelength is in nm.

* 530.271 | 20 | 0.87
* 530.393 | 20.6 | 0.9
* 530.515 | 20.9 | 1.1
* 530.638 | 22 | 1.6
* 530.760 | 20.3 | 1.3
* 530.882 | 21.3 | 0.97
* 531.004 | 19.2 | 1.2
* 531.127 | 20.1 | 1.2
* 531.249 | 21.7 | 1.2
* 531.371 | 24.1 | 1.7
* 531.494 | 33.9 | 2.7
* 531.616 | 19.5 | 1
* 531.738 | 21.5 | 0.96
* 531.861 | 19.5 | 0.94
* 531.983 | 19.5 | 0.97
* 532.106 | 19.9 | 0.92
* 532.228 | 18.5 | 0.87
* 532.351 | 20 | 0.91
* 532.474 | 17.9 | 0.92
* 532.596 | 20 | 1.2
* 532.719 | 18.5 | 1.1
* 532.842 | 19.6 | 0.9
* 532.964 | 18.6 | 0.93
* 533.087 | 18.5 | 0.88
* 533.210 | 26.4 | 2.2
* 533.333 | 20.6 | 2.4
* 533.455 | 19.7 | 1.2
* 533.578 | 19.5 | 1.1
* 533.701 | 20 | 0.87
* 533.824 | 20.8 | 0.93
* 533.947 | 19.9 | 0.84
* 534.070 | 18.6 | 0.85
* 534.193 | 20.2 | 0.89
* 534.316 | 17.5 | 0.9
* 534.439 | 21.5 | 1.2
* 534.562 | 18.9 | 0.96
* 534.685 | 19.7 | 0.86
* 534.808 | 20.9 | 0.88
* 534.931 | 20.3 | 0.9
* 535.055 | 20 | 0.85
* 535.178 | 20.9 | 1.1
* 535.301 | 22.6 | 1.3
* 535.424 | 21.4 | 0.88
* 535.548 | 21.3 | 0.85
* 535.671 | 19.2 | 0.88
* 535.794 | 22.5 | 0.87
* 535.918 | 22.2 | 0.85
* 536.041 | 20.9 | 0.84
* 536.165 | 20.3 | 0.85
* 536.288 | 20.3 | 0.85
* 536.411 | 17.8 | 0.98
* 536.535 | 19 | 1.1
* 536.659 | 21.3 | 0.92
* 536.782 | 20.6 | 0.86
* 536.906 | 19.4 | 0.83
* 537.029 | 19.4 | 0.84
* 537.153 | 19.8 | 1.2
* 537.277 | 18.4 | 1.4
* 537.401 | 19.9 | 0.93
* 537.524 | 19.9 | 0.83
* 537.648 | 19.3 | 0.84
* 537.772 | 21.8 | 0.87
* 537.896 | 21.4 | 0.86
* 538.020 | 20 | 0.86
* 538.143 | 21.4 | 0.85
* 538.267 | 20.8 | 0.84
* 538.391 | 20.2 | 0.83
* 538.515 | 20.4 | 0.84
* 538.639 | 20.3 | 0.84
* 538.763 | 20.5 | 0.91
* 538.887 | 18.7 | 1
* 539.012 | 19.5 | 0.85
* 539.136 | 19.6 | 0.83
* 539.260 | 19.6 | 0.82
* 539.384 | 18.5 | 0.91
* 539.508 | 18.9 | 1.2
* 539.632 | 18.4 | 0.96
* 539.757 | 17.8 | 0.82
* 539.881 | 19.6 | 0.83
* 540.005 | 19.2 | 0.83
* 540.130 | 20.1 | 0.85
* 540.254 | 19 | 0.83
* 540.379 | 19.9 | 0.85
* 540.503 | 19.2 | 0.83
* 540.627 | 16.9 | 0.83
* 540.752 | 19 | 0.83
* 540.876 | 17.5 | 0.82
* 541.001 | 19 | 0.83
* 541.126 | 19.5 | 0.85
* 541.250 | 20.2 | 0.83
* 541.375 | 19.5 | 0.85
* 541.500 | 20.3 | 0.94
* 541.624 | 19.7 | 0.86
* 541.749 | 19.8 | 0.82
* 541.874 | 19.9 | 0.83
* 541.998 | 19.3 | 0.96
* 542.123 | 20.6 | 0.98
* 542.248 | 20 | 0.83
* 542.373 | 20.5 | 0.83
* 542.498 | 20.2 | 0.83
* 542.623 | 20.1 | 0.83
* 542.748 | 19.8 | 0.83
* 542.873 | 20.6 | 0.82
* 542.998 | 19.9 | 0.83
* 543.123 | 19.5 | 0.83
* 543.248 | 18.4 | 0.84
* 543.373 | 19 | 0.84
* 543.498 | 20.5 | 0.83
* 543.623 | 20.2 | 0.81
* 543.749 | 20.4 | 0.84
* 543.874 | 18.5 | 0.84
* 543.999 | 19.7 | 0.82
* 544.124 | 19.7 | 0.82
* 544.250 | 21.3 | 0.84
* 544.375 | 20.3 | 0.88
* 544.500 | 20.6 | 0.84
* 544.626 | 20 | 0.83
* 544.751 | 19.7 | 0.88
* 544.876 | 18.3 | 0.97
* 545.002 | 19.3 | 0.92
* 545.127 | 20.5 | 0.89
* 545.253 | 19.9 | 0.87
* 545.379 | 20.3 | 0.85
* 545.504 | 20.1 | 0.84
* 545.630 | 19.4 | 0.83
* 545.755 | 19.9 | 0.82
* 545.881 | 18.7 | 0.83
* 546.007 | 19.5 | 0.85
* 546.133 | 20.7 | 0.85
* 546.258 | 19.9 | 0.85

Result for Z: 21.4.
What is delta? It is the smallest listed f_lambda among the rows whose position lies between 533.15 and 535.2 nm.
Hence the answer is 17.5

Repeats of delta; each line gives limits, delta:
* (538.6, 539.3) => 18.7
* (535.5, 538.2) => 17.8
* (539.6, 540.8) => 16.9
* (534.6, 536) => 19.2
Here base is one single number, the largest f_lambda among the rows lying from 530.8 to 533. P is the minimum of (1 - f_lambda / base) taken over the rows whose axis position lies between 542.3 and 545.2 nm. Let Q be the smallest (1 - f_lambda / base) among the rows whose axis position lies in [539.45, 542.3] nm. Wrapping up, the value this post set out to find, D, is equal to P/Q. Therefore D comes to 0.95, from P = 0.37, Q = 0.392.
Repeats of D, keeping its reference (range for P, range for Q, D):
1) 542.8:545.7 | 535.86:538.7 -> 1.08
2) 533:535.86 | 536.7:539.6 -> 0.62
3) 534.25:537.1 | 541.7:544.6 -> 0.90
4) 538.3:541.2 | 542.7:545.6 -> 1.06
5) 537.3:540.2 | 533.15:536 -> 1.61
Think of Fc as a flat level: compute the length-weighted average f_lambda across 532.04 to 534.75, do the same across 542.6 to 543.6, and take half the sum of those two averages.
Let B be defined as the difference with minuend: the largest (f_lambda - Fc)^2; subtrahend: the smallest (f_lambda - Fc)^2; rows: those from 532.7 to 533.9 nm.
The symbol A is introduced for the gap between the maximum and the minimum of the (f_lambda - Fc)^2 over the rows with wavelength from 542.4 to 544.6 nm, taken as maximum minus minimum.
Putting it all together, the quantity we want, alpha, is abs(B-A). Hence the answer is 42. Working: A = 2.4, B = 44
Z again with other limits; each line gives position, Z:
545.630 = 19.4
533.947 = 19.9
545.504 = 20.1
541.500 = 20.3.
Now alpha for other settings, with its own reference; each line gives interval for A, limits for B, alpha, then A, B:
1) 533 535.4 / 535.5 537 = 37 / 44.2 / 7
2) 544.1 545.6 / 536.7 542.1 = 6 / 2.4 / 8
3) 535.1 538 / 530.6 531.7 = 192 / 8.1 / 200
